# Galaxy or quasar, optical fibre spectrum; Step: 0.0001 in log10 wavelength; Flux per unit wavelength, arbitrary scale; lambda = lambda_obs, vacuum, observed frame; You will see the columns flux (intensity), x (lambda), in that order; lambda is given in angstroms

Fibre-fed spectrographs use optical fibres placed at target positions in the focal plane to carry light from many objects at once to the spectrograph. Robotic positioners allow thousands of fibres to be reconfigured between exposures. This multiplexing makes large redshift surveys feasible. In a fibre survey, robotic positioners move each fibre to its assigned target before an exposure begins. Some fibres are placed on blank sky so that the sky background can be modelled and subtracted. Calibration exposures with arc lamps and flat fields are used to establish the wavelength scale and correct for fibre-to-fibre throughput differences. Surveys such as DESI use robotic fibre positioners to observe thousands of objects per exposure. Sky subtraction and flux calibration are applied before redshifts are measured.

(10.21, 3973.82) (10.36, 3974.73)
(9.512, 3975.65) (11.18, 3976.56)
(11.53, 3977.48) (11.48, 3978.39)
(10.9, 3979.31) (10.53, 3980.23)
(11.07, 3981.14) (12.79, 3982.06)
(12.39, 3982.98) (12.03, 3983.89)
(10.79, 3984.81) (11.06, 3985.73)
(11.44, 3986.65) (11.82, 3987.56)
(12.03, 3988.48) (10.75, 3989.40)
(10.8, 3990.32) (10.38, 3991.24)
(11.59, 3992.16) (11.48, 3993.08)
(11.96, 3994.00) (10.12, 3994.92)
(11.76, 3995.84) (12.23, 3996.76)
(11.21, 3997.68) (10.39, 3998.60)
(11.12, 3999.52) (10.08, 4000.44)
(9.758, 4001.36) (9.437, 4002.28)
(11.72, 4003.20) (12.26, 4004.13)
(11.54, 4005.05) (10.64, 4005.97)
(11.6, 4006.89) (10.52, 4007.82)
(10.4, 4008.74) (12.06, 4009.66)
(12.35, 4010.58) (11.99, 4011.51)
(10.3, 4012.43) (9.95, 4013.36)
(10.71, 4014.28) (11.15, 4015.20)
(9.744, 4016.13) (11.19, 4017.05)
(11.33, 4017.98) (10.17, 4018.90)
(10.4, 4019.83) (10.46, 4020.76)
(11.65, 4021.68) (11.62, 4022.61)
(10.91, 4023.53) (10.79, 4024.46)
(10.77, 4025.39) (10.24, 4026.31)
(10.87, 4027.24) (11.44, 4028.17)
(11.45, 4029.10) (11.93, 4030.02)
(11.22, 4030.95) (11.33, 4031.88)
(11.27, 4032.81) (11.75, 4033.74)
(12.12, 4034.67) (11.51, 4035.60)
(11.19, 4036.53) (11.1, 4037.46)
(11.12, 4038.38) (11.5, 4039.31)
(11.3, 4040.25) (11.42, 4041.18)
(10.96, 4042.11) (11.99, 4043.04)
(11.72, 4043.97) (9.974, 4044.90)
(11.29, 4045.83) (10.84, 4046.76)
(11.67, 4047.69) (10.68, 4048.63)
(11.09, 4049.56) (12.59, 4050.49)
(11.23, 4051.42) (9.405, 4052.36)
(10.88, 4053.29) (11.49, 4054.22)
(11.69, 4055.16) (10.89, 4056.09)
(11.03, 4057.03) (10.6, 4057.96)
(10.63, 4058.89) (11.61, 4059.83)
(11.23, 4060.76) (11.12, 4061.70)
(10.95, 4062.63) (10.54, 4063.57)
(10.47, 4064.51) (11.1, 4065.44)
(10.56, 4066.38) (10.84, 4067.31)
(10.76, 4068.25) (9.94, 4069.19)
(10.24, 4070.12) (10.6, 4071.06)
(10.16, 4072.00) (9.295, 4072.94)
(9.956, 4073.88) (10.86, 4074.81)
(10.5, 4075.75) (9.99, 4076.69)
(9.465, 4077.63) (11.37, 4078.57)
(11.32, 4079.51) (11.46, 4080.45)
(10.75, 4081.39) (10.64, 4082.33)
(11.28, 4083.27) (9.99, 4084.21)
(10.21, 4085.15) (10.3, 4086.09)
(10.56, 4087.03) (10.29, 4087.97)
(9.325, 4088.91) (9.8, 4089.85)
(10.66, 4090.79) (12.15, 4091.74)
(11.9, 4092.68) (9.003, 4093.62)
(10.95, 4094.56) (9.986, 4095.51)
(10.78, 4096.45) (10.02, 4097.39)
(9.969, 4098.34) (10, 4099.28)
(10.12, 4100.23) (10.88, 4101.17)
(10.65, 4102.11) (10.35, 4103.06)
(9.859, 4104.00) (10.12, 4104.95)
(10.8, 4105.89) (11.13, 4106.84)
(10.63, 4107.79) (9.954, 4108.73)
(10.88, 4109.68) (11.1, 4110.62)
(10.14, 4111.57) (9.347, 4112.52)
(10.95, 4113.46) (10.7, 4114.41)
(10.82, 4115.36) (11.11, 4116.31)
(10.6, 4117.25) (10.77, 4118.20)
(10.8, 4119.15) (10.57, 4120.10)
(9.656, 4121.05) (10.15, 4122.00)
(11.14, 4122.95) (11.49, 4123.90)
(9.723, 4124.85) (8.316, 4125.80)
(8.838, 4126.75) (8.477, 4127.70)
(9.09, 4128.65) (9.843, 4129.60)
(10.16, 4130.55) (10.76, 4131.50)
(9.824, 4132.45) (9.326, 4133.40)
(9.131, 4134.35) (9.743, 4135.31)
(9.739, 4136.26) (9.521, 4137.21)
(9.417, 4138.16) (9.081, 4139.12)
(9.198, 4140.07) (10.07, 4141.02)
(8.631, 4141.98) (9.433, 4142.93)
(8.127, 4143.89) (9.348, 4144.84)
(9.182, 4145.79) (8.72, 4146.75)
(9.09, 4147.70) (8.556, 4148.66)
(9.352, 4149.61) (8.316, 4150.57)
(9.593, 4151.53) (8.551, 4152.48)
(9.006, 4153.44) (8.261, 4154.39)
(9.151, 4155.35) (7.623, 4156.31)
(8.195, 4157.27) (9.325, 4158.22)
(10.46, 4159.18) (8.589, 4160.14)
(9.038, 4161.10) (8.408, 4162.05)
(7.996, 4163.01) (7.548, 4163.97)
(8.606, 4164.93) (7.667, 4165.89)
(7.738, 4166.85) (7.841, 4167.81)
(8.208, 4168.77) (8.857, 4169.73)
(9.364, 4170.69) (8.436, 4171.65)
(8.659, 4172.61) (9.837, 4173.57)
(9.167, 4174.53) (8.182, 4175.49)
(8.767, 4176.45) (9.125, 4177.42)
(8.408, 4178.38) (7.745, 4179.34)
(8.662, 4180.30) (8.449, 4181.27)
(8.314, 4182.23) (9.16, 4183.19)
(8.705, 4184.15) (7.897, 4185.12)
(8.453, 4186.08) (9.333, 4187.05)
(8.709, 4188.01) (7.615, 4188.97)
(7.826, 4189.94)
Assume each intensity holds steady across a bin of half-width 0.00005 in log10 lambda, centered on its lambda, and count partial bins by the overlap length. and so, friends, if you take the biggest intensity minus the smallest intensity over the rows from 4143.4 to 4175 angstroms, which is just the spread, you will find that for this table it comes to 2.9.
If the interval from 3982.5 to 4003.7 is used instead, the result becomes 3.0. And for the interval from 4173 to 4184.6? 2.1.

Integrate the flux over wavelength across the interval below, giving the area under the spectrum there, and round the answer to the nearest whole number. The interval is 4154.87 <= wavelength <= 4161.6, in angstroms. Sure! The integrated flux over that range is 60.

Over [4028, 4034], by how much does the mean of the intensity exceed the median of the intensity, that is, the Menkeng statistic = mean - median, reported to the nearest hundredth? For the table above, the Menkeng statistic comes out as 0.04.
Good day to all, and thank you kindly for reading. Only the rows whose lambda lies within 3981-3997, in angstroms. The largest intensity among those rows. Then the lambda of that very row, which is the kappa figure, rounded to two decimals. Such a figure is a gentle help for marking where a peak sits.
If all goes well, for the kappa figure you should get 3982.06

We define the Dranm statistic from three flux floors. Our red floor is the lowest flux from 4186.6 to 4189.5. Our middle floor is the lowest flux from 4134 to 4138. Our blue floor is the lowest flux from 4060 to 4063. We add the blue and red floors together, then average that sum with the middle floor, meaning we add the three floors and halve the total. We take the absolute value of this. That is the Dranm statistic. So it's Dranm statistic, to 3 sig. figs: 13.8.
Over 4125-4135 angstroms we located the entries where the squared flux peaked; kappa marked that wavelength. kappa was 4131.50 angstroms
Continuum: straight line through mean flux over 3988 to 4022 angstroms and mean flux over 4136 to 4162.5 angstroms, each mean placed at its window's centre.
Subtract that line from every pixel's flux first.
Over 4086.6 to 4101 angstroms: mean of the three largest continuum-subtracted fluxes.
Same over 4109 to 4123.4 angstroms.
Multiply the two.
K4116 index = 3.1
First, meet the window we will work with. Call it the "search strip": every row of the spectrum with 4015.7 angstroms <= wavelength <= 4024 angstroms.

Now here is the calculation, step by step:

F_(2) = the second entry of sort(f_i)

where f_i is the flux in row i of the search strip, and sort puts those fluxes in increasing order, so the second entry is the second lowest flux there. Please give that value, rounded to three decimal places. 10.170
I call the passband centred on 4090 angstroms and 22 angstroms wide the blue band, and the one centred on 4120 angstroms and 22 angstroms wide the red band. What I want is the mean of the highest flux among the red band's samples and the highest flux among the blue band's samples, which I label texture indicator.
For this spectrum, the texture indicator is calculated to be 11.8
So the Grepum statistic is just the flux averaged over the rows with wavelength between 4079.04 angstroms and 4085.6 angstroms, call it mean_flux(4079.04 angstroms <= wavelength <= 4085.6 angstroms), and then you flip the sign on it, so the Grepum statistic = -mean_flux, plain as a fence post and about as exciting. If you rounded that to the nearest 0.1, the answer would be -10.8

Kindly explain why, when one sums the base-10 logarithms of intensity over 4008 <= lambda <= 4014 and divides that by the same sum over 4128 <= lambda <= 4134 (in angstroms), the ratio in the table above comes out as 1.05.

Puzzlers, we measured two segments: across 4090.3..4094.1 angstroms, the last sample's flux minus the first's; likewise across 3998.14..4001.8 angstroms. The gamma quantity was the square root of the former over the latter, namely 1.6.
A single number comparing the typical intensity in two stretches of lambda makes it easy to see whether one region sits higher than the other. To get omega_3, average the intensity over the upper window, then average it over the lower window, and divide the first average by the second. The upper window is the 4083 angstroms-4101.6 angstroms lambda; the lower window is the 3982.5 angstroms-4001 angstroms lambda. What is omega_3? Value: 0.92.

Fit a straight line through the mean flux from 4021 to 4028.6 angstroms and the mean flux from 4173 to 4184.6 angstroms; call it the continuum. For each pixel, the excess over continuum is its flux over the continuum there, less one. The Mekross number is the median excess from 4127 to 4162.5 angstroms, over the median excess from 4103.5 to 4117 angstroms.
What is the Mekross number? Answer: -0.07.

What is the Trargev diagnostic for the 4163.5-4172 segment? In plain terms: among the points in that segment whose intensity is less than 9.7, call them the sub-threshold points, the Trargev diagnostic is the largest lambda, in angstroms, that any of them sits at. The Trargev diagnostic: 4171.65 angstroms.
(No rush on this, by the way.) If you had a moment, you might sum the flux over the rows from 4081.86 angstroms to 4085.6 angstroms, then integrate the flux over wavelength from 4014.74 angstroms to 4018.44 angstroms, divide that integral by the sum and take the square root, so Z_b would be 0.976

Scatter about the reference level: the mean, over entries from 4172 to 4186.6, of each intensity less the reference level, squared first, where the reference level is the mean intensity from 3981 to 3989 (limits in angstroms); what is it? 10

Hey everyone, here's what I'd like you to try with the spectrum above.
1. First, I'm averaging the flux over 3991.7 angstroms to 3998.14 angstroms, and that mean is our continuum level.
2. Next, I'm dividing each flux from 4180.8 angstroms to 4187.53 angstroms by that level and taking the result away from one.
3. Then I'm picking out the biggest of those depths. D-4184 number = 0.31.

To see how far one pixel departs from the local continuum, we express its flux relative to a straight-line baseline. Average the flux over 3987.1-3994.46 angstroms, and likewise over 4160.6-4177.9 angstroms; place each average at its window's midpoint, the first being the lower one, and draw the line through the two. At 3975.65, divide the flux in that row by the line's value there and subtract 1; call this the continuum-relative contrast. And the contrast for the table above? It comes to -0.18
